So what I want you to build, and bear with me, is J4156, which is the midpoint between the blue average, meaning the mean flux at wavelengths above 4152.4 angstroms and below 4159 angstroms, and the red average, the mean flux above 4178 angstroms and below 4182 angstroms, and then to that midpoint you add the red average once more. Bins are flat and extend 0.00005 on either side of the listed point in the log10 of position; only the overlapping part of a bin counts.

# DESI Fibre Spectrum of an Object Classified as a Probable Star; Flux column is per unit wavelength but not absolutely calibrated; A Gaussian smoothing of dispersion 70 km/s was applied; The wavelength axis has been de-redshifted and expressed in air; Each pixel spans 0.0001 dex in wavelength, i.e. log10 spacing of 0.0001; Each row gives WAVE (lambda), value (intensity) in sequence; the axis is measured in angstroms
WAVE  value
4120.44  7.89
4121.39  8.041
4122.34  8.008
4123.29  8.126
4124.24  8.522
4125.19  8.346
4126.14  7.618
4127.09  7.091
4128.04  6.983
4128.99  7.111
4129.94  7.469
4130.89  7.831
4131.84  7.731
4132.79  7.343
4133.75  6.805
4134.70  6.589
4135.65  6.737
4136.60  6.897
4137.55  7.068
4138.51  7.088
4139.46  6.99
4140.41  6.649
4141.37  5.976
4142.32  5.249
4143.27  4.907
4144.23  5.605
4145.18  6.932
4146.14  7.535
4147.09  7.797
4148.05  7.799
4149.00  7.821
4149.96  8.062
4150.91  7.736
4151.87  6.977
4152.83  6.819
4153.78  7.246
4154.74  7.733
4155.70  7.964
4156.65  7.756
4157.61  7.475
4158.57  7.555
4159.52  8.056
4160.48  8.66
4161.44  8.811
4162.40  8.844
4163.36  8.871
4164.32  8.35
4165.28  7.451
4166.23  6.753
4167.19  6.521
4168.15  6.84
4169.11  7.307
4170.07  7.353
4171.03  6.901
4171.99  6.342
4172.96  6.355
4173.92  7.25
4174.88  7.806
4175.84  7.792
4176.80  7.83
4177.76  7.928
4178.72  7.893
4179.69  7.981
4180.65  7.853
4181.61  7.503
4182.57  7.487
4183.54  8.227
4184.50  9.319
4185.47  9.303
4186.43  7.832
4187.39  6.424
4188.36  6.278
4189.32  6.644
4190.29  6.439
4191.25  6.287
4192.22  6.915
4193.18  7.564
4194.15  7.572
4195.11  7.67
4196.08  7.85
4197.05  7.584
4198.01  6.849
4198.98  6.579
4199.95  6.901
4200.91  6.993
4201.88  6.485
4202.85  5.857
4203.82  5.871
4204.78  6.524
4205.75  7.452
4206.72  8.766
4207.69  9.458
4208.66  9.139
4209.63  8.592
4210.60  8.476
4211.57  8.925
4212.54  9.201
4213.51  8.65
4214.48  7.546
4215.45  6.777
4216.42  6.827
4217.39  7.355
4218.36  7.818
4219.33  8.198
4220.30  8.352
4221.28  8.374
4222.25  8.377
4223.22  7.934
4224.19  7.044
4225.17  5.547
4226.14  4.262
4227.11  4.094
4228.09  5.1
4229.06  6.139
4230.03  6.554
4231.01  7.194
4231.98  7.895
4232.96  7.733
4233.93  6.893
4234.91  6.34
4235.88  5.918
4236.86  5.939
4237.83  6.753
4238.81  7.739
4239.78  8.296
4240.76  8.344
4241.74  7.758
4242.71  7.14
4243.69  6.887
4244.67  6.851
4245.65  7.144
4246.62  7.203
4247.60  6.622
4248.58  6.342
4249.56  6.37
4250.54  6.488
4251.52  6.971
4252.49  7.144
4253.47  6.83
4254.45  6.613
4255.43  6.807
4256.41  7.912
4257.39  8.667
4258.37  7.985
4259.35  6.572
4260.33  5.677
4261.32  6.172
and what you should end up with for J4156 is 15.5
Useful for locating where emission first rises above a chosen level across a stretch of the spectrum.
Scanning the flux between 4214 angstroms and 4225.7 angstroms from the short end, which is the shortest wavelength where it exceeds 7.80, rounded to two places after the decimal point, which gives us 4218.36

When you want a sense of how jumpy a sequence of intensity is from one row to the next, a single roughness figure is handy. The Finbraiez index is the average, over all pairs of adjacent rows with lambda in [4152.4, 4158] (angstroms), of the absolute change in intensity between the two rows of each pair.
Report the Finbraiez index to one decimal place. 0.3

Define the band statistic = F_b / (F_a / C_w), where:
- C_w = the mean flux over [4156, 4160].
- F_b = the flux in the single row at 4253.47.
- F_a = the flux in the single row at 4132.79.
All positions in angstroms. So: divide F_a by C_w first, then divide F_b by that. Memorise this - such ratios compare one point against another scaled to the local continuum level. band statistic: 7.2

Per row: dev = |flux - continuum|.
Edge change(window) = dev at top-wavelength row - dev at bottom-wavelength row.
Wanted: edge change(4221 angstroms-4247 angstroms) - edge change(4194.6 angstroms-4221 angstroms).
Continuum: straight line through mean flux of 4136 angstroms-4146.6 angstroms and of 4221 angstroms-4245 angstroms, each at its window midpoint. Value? -1.9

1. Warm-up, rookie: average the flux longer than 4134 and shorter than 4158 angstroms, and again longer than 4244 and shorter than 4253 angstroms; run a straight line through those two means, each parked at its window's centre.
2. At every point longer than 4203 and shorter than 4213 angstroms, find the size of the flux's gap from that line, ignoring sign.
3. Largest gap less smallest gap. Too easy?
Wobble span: 2.21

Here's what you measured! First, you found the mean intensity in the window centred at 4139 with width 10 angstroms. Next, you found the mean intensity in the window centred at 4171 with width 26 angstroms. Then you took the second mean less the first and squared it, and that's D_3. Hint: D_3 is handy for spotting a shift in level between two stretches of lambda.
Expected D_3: 1.5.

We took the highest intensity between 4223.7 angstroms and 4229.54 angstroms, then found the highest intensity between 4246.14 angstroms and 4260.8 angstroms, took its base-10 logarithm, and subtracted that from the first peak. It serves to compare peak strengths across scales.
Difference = 6.1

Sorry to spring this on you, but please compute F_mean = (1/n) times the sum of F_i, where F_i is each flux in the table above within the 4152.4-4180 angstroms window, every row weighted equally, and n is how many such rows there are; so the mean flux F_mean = 7.60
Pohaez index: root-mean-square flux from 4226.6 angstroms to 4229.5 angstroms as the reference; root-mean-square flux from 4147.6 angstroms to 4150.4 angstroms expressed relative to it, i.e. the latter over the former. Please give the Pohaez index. 1.52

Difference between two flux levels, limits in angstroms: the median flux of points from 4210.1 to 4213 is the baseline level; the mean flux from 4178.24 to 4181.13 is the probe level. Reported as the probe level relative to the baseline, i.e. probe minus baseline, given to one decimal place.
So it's -1.0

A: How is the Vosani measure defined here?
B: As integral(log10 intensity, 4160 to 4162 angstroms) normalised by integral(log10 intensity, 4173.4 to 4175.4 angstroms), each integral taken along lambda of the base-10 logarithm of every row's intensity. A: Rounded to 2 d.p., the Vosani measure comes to 1.07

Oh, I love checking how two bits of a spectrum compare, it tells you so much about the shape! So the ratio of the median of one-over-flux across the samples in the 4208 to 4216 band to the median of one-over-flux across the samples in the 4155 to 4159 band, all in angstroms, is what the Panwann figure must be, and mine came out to 0.89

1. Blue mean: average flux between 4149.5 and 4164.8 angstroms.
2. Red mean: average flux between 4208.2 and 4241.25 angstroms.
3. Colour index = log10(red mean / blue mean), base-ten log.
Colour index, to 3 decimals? -0.036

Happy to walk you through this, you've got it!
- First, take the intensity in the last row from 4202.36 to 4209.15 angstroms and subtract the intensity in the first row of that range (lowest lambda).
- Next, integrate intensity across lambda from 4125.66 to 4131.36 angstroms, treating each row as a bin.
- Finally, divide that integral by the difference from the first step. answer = 13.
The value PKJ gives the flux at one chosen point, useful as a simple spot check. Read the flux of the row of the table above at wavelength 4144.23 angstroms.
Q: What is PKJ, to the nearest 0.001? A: 5.605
